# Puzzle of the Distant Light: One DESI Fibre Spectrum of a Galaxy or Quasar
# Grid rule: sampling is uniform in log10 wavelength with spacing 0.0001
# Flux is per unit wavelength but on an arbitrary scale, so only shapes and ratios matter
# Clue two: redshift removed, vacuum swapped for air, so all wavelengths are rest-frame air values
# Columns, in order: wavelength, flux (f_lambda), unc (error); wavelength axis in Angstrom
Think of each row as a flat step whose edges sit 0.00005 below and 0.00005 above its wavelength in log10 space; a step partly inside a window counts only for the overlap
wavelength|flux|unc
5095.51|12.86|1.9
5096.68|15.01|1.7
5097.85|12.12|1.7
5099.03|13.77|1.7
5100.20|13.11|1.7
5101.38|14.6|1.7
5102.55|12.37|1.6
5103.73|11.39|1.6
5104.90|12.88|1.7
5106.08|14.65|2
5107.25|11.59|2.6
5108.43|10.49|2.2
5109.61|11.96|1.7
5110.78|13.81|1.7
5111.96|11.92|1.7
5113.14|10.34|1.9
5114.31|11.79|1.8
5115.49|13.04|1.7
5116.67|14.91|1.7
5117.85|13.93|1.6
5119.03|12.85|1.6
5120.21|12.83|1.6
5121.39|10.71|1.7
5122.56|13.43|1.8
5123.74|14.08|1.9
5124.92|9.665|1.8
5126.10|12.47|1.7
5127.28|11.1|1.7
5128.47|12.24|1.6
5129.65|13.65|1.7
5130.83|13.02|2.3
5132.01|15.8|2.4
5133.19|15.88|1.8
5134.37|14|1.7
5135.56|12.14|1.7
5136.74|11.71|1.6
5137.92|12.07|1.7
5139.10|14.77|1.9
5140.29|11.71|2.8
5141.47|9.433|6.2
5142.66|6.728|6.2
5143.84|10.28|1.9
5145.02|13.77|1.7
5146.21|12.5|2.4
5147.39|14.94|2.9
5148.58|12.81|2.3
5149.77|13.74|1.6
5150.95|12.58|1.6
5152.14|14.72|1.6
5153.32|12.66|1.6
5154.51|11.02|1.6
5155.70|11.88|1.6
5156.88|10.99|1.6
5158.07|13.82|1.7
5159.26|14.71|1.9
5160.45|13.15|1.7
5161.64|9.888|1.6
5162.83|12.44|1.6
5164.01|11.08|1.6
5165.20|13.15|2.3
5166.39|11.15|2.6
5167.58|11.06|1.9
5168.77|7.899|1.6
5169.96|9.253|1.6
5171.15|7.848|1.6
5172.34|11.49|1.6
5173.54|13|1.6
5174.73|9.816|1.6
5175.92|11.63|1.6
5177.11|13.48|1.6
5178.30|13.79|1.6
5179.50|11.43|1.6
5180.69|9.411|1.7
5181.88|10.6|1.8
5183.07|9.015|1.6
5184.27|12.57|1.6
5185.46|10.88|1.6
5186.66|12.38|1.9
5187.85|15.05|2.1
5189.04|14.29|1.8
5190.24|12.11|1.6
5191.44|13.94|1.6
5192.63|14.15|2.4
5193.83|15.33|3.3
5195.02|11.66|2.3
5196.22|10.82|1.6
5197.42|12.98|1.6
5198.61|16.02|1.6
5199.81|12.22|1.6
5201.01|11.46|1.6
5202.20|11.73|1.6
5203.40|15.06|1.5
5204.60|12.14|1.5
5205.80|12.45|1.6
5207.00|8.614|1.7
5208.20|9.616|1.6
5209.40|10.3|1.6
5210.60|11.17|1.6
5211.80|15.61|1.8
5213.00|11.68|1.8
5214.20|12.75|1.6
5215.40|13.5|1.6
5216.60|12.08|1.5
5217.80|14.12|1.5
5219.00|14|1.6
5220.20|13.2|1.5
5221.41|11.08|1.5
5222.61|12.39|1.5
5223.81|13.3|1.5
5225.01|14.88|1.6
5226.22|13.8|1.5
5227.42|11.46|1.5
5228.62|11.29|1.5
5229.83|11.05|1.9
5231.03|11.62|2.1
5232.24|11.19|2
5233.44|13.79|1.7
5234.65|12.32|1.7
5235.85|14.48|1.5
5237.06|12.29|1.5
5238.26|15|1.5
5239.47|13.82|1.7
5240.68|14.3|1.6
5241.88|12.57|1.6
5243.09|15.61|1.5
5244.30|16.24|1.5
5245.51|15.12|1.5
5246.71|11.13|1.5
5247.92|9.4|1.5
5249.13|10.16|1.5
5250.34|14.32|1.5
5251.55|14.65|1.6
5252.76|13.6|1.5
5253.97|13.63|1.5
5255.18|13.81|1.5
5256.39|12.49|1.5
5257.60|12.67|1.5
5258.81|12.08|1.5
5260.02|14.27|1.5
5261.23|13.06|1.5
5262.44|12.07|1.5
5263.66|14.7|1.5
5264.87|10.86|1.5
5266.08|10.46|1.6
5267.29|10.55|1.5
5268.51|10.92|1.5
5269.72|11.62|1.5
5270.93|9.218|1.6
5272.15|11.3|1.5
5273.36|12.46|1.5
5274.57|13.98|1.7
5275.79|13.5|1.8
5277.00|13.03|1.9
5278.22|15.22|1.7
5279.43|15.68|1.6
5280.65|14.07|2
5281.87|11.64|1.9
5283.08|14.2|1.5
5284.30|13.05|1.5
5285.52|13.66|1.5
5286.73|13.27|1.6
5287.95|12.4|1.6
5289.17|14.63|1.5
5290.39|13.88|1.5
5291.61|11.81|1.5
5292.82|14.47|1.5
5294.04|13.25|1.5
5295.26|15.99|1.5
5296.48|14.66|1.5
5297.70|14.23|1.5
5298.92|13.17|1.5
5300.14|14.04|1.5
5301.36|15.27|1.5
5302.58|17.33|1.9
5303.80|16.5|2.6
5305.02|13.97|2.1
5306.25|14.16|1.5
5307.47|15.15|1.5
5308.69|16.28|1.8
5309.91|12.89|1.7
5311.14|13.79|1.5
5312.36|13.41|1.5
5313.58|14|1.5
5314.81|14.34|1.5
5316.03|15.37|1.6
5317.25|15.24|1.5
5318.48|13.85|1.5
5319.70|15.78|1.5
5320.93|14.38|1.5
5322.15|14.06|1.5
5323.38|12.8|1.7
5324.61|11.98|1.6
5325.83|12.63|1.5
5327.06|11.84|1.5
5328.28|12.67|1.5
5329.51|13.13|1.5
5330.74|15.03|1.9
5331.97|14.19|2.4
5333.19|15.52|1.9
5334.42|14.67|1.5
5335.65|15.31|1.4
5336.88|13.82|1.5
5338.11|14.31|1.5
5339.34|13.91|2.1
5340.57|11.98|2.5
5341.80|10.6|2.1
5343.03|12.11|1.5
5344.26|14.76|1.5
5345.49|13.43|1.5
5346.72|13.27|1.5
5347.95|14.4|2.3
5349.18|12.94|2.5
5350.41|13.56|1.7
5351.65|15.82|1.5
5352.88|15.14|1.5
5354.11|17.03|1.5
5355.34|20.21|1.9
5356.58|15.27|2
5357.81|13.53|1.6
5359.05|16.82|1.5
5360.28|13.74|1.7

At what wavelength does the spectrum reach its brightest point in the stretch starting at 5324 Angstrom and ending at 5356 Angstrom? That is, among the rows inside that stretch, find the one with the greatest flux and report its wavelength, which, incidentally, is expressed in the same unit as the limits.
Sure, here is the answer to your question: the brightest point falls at 5355.34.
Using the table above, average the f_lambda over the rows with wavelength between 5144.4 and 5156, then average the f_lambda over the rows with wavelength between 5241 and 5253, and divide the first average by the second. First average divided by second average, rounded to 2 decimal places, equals 0.98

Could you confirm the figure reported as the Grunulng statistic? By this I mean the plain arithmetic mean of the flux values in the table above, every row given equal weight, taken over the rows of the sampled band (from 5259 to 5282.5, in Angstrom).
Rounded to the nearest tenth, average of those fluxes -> 12.6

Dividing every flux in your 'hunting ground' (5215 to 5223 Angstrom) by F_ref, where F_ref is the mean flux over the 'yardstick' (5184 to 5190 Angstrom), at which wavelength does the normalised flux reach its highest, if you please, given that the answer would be 5217.80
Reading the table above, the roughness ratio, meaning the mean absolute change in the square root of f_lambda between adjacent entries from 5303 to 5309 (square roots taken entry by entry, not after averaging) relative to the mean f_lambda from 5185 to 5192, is 0.012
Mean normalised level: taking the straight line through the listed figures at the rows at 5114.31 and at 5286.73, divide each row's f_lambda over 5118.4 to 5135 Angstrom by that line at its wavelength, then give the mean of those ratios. 1.09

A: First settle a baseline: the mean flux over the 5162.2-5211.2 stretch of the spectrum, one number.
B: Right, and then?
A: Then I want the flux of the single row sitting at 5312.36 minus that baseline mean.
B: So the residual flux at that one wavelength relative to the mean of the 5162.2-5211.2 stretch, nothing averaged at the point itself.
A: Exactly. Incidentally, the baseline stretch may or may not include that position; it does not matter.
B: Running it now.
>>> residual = 1.6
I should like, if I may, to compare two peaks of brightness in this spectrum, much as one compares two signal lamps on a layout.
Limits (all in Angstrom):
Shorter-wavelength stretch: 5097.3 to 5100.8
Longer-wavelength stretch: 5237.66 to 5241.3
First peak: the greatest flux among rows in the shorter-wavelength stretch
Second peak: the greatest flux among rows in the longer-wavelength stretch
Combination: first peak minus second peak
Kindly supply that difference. -1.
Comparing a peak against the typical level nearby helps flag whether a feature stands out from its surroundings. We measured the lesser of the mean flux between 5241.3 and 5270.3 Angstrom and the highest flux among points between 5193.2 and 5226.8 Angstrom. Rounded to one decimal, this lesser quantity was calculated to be 12.7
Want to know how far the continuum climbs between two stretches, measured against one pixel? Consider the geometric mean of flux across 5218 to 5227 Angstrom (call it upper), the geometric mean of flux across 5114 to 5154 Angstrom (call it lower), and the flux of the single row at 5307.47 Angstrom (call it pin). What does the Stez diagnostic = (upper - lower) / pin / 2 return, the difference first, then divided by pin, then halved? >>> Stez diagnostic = 0.02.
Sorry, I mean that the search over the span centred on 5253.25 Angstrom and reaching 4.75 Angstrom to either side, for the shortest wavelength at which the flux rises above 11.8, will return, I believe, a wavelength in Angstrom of 5250.34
